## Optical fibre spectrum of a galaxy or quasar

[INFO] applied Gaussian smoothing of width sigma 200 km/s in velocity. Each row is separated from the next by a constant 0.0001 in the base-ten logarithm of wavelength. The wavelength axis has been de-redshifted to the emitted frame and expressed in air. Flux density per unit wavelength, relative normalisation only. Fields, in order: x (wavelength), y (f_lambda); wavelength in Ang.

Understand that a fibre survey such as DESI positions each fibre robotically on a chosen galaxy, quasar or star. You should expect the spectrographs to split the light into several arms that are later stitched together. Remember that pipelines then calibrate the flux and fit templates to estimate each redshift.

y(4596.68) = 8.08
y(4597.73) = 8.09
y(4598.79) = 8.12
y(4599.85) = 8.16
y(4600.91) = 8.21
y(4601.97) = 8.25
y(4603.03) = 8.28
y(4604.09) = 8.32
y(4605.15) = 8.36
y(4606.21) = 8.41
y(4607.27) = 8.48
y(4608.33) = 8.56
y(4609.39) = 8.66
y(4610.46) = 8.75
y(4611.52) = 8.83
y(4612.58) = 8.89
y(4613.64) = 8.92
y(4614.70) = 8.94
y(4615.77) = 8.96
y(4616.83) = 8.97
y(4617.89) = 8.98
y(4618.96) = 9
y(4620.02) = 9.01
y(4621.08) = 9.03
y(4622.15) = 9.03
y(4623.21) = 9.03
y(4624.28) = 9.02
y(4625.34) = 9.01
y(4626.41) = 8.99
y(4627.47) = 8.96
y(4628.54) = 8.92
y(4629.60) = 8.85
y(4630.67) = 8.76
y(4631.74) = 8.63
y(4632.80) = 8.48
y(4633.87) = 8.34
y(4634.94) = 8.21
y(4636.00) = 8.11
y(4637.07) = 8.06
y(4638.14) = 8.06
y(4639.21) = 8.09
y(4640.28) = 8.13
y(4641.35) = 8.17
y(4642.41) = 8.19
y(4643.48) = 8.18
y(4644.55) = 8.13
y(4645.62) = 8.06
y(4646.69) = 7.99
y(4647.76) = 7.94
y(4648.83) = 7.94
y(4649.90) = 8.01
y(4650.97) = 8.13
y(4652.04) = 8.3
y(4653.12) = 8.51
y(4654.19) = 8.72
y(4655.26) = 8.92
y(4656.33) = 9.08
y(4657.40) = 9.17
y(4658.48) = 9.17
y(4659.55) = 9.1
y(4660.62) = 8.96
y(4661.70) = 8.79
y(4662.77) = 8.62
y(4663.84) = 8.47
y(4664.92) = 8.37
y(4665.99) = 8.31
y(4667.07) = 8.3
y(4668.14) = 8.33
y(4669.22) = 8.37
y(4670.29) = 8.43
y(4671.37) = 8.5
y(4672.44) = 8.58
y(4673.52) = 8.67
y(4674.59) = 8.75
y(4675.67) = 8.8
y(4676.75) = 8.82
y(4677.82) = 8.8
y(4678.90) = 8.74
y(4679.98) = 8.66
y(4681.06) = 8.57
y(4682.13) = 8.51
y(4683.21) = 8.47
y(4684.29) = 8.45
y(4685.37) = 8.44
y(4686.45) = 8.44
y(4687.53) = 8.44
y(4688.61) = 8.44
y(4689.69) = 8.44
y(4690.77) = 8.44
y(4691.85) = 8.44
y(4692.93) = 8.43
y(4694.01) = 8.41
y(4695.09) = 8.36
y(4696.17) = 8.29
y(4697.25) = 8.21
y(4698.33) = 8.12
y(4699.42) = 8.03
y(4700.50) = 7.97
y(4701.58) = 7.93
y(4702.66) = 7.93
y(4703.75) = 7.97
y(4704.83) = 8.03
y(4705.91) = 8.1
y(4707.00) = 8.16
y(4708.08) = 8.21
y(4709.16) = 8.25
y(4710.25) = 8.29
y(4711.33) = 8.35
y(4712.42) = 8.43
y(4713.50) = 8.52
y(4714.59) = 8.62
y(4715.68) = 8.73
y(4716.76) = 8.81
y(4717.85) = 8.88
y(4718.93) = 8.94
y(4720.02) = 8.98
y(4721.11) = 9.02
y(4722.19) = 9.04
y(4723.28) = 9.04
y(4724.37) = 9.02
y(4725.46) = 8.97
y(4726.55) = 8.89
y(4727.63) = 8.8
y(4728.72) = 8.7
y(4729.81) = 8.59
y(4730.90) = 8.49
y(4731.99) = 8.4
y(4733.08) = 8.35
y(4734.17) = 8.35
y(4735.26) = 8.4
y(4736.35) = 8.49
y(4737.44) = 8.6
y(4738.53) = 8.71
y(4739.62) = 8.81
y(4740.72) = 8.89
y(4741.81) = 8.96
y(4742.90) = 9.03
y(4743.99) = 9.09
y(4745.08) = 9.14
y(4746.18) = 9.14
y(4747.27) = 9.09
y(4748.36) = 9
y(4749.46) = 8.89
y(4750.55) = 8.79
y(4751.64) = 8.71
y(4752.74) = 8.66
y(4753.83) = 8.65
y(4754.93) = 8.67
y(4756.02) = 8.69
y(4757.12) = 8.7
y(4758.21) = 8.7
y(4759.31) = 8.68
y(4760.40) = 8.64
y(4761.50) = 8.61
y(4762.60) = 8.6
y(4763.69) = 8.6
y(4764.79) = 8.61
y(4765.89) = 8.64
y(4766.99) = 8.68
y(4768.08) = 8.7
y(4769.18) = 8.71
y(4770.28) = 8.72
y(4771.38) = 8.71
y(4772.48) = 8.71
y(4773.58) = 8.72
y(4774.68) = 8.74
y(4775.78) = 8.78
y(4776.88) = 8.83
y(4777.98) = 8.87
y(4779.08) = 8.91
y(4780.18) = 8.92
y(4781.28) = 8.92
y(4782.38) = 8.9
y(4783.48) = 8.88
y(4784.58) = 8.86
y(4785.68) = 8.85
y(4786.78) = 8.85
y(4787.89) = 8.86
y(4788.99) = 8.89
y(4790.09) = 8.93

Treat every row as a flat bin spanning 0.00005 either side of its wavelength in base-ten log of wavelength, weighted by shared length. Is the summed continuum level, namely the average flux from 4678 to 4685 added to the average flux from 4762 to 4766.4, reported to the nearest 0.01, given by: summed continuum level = 17.18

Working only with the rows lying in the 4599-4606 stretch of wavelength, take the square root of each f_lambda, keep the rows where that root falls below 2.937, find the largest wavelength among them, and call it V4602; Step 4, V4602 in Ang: 4605.15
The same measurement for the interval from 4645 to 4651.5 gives 4650.97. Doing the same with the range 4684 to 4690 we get 4689.69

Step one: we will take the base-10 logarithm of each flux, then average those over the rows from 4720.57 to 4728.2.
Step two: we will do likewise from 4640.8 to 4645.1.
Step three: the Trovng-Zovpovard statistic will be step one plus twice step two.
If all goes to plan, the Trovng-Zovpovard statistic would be 2.78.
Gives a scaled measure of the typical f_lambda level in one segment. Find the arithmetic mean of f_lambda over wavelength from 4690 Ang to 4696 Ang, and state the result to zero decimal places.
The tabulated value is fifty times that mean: 421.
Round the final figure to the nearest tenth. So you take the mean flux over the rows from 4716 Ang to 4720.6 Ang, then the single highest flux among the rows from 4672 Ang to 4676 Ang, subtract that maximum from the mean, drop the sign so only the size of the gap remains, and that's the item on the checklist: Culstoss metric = 0.1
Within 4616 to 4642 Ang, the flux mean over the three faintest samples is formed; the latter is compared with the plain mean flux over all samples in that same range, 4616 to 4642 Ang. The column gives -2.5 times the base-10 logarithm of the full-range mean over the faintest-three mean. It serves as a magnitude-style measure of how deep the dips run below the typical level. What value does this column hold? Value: -0.077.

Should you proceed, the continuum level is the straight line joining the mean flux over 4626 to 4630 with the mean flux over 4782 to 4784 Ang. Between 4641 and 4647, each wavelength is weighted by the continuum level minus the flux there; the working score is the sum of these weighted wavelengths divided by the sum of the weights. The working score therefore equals 4644.2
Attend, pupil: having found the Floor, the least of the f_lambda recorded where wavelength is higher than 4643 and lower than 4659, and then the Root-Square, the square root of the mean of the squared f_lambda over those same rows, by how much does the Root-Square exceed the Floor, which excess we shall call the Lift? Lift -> 0.49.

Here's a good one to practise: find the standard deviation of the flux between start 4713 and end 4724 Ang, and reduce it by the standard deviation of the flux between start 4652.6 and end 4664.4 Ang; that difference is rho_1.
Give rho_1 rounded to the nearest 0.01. -0.07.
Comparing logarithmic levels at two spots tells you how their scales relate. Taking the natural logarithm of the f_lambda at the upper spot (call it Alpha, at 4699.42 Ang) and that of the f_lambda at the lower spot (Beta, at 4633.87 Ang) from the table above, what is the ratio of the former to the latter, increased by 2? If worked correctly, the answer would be 2.98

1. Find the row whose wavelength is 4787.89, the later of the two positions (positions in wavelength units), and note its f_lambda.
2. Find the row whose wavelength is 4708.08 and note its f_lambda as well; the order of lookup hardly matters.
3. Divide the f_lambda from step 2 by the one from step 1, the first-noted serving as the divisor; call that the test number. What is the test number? 0.93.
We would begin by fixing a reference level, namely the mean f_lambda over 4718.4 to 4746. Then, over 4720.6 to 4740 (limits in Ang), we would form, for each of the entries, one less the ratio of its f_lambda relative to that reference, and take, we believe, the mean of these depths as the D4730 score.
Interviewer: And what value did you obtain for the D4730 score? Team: 0.01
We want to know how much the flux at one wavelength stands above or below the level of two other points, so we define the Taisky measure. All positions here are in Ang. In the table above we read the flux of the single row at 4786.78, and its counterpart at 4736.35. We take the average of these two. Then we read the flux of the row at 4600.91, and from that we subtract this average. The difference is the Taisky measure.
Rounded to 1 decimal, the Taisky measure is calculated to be -0.5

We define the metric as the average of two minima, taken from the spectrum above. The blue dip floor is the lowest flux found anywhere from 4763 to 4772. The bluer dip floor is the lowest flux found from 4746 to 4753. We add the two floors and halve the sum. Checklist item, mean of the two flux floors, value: 8.63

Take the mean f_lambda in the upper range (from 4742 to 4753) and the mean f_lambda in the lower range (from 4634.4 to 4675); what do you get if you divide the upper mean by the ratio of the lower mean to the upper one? 9.5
